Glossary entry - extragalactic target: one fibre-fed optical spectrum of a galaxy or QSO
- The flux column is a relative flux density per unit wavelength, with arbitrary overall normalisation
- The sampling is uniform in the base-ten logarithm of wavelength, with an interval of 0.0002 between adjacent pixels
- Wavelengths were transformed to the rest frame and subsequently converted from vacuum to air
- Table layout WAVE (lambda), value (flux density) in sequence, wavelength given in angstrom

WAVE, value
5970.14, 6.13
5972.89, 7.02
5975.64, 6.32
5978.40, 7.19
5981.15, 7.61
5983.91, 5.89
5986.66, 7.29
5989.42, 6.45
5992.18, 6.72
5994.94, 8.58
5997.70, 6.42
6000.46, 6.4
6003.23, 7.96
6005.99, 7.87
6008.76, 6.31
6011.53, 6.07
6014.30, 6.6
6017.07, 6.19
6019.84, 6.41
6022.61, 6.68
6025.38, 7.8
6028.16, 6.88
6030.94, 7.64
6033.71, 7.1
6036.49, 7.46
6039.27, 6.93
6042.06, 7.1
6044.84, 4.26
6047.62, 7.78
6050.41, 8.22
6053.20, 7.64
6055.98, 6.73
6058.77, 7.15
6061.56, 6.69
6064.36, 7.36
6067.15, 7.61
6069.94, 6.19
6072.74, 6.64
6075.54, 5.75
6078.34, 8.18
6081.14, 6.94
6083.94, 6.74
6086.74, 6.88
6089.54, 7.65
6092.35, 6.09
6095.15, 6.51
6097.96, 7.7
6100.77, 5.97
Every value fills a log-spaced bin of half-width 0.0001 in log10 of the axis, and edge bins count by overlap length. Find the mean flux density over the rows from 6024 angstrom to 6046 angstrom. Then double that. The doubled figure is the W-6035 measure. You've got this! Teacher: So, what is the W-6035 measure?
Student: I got 13.8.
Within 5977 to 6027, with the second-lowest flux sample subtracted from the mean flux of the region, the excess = 0.84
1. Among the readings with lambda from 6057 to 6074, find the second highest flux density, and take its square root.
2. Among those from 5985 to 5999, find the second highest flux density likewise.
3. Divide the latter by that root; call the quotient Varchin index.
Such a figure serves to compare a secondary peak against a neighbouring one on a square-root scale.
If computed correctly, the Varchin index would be 2.69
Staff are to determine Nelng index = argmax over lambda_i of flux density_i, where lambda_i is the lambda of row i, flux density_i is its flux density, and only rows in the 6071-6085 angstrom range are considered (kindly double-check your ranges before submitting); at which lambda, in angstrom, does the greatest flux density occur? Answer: 6078.34 angstrom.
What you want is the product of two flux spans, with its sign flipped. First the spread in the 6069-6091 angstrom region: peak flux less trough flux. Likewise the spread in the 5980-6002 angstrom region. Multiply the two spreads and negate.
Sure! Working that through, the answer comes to -6.5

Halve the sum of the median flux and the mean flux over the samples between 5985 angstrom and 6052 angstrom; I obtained 6.93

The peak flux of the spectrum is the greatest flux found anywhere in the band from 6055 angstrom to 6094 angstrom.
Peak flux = 8.18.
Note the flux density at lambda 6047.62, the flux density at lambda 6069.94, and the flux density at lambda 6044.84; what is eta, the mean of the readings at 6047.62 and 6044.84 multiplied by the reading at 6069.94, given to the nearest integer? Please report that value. 37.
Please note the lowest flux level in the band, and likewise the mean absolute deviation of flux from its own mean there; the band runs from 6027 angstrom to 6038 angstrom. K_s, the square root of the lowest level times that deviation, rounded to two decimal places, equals 1.39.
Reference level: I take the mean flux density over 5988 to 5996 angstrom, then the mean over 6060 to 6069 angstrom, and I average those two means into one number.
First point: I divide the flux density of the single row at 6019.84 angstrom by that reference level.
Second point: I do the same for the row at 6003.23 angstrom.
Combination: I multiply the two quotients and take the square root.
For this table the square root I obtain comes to 0.99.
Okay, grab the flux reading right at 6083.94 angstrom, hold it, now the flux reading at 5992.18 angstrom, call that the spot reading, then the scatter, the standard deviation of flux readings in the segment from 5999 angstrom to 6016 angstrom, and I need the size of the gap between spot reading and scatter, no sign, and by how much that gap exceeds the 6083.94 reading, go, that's -0.8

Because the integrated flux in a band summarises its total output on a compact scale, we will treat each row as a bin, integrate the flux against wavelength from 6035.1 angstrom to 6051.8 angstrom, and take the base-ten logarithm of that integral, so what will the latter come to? 2.07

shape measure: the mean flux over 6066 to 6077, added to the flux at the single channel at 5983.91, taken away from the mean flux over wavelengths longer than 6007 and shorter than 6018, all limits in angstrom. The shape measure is -6.1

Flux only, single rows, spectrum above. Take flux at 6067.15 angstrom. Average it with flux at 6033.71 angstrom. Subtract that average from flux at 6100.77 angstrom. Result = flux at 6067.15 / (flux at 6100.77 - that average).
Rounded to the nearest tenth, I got -5.5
